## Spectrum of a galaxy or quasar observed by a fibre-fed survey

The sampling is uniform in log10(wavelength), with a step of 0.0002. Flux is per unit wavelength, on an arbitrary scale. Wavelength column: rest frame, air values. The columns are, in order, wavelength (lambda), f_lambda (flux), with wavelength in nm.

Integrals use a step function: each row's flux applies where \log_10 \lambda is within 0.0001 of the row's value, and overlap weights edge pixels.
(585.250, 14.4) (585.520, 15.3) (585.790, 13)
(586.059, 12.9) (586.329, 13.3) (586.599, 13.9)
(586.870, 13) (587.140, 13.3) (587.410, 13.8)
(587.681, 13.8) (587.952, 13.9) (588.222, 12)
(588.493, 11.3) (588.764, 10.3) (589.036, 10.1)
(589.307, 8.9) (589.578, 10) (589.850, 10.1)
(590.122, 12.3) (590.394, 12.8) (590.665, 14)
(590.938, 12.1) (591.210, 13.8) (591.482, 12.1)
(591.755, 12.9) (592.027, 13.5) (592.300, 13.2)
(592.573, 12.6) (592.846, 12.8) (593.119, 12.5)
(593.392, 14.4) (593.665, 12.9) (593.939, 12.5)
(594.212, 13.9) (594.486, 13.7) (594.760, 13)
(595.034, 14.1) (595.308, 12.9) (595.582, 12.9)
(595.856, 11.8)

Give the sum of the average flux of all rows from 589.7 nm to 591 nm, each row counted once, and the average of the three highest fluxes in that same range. 25.3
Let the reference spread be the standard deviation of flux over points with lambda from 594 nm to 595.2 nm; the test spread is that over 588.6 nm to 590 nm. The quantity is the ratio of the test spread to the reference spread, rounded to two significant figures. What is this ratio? 1.2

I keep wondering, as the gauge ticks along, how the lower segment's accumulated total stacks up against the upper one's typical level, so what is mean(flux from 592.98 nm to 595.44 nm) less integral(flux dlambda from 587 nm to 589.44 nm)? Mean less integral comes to -15.8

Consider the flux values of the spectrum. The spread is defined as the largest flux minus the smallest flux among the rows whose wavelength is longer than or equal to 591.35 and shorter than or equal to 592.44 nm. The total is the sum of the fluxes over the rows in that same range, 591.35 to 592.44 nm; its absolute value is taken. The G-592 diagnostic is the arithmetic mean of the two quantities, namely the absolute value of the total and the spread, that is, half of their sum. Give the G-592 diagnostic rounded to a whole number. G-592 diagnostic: 27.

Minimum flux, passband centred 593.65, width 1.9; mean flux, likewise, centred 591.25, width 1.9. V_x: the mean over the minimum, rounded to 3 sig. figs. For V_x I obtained 1.04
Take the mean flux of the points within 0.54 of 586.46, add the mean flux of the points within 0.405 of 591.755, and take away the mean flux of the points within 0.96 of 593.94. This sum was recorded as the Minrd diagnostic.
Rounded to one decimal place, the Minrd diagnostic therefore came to 12.8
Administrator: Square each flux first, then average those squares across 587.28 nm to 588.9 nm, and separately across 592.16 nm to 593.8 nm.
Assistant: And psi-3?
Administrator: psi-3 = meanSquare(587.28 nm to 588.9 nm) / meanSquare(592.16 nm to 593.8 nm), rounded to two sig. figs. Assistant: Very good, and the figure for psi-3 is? 0.93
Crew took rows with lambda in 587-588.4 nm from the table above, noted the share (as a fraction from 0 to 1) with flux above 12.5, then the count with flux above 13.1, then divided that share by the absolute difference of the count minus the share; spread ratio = 0.25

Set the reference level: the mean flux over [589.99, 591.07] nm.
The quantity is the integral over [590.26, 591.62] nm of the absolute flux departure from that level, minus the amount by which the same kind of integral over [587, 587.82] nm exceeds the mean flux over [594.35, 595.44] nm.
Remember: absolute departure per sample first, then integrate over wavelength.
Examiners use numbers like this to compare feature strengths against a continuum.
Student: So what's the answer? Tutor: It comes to 13.7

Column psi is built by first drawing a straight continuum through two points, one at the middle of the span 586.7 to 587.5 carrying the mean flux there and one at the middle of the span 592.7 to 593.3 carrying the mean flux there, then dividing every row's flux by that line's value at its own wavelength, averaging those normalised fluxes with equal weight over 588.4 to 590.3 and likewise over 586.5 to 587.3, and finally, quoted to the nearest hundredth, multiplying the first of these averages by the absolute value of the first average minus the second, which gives 0.16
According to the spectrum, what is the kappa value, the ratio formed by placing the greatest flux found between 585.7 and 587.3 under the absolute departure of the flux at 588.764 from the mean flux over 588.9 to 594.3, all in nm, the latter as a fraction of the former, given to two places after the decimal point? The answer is 0.15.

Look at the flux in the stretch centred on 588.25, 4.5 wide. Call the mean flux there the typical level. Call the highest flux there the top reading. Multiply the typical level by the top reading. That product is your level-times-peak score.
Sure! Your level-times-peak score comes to 168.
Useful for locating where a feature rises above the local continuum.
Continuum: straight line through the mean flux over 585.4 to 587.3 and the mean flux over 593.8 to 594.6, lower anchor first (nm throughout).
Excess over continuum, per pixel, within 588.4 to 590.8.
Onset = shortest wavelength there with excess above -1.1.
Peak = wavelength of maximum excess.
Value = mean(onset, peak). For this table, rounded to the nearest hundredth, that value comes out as 590.53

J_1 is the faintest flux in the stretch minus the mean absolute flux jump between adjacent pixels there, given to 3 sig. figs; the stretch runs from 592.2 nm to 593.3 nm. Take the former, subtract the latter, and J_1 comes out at 12.1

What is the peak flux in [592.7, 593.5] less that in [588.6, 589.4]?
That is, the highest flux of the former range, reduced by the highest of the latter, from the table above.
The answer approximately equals 4.1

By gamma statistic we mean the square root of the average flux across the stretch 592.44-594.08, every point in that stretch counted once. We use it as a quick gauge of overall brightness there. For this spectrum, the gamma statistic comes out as 3.60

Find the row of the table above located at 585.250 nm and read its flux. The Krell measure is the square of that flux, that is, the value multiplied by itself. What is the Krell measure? 207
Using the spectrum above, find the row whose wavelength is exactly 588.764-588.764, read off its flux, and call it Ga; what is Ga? 10.3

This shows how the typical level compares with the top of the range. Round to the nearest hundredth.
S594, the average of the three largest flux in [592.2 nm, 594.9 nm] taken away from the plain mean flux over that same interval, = -0.85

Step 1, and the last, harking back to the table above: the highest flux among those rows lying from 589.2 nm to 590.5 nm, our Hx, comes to 12.8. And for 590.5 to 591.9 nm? 14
